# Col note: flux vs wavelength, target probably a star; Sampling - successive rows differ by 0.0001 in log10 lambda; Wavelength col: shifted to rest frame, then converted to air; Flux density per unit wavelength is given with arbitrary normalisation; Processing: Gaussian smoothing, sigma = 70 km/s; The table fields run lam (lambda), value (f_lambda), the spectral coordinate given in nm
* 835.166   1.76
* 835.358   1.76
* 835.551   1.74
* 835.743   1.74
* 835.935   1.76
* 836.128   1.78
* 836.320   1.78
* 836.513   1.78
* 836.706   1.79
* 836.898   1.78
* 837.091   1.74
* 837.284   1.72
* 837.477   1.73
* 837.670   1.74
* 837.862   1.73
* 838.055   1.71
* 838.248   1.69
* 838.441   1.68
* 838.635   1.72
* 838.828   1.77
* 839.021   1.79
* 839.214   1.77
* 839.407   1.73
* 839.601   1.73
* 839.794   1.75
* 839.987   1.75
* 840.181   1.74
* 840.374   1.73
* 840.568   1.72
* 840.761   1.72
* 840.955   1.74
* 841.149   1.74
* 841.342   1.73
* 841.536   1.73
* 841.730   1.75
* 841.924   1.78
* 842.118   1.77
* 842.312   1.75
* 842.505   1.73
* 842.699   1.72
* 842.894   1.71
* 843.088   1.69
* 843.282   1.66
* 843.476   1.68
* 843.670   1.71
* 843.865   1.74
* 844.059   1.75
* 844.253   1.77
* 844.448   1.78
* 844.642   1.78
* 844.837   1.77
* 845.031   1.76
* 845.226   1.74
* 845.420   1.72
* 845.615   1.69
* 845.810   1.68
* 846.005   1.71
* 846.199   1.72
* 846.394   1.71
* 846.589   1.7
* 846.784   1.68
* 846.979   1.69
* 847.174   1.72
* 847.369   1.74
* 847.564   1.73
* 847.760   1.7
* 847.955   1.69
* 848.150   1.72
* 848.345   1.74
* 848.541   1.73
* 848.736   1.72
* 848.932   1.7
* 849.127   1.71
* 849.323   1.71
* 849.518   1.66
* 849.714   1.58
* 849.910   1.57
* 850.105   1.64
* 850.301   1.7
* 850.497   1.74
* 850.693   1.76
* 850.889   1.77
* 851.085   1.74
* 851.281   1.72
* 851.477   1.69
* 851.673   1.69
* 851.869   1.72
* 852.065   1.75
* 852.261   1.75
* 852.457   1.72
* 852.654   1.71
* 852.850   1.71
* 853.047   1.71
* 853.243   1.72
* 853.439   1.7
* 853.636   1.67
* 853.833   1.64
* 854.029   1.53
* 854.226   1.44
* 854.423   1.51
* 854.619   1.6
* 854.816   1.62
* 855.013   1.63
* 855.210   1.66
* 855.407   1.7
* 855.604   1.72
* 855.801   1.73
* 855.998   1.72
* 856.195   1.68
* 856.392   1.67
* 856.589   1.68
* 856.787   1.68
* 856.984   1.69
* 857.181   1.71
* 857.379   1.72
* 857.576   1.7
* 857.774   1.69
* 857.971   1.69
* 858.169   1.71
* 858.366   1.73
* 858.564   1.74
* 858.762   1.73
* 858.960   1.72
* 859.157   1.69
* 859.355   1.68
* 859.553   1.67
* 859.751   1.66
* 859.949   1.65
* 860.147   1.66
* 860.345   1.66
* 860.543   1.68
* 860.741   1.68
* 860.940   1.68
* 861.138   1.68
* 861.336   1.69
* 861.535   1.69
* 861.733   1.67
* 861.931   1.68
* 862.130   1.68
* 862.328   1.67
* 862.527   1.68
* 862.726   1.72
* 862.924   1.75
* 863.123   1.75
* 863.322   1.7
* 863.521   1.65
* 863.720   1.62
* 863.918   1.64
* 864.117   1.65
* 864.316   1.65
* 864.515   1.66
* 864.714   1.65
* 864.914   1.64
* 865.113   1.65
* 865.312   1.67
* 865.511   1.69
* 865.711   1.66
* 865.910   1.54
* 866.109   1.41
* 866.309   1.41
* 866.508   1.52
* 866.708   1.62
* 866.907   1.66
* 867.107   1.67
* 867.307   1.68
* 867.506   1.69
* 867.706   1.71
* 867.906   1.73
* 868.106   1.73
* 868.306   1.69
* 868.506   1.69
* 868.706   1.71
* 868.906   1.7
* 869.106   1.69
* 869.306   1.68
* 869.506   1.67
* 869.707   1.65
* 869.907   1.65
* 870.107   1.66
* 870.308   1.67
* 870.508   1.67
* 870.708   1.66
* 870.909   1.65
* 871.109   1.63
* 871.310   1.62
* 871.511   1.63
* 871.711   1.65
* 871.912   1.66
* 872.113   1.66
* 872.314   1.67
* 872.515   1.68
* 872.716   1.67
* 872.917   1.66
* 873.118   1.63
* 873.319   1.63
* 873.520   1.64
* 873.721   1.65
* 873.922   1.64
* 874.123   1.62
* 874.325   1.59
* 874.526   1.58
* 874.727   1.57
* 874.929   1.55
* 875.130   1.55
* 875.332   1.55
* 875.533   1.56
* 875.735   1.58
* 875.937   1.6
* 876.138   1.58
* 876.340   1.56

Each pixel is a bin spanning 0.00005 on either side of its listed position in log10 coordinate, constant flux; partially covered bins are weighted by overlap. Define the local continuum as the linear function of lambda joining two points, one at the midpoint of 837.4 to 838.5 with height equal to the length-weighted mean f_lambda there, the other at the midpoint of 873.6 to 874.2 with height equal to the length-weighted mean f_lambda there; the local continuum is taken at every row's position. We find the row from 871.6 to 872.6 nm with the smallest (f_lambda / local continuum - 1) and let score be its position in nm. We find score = 871.711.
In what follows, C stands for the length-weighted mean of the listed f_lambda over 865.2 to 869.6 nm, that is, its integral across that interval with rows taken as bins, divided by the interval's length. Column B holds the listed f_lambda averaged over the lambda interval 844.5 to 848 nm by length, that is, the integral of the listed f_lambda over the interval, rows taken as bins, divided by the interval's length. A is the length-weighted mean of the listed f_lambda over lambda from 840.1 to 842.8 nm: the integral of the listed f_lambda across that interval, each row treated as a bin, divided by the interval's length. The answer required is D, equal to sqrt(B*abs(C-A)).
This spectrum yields 0.40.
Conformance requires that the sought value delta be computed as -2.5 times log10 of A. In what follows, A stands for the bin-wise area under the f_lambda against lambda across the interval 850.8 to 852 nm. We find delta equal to -0.79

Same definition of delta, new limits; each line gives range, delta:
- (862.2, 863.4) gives -0.78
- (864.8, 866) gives -0.74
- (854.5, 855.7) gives -0.74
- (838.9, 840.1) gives -0.81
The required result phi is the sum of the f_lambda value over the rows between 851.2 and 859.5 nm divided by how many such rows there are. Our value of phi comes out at 1.68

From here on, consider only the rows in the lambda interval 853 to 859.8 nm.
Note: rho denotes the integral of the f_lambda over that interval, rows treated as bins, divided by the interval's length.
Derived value 1.67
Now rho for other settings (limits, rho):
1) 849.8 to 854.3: 1.69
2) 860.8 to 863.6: 1.69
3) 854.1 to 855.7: 1.61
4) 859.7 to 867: 1.65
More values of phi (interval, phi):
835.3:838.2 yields 1.75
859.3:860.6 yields 1.67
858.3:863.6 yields 1.69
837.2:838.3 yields 1.72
